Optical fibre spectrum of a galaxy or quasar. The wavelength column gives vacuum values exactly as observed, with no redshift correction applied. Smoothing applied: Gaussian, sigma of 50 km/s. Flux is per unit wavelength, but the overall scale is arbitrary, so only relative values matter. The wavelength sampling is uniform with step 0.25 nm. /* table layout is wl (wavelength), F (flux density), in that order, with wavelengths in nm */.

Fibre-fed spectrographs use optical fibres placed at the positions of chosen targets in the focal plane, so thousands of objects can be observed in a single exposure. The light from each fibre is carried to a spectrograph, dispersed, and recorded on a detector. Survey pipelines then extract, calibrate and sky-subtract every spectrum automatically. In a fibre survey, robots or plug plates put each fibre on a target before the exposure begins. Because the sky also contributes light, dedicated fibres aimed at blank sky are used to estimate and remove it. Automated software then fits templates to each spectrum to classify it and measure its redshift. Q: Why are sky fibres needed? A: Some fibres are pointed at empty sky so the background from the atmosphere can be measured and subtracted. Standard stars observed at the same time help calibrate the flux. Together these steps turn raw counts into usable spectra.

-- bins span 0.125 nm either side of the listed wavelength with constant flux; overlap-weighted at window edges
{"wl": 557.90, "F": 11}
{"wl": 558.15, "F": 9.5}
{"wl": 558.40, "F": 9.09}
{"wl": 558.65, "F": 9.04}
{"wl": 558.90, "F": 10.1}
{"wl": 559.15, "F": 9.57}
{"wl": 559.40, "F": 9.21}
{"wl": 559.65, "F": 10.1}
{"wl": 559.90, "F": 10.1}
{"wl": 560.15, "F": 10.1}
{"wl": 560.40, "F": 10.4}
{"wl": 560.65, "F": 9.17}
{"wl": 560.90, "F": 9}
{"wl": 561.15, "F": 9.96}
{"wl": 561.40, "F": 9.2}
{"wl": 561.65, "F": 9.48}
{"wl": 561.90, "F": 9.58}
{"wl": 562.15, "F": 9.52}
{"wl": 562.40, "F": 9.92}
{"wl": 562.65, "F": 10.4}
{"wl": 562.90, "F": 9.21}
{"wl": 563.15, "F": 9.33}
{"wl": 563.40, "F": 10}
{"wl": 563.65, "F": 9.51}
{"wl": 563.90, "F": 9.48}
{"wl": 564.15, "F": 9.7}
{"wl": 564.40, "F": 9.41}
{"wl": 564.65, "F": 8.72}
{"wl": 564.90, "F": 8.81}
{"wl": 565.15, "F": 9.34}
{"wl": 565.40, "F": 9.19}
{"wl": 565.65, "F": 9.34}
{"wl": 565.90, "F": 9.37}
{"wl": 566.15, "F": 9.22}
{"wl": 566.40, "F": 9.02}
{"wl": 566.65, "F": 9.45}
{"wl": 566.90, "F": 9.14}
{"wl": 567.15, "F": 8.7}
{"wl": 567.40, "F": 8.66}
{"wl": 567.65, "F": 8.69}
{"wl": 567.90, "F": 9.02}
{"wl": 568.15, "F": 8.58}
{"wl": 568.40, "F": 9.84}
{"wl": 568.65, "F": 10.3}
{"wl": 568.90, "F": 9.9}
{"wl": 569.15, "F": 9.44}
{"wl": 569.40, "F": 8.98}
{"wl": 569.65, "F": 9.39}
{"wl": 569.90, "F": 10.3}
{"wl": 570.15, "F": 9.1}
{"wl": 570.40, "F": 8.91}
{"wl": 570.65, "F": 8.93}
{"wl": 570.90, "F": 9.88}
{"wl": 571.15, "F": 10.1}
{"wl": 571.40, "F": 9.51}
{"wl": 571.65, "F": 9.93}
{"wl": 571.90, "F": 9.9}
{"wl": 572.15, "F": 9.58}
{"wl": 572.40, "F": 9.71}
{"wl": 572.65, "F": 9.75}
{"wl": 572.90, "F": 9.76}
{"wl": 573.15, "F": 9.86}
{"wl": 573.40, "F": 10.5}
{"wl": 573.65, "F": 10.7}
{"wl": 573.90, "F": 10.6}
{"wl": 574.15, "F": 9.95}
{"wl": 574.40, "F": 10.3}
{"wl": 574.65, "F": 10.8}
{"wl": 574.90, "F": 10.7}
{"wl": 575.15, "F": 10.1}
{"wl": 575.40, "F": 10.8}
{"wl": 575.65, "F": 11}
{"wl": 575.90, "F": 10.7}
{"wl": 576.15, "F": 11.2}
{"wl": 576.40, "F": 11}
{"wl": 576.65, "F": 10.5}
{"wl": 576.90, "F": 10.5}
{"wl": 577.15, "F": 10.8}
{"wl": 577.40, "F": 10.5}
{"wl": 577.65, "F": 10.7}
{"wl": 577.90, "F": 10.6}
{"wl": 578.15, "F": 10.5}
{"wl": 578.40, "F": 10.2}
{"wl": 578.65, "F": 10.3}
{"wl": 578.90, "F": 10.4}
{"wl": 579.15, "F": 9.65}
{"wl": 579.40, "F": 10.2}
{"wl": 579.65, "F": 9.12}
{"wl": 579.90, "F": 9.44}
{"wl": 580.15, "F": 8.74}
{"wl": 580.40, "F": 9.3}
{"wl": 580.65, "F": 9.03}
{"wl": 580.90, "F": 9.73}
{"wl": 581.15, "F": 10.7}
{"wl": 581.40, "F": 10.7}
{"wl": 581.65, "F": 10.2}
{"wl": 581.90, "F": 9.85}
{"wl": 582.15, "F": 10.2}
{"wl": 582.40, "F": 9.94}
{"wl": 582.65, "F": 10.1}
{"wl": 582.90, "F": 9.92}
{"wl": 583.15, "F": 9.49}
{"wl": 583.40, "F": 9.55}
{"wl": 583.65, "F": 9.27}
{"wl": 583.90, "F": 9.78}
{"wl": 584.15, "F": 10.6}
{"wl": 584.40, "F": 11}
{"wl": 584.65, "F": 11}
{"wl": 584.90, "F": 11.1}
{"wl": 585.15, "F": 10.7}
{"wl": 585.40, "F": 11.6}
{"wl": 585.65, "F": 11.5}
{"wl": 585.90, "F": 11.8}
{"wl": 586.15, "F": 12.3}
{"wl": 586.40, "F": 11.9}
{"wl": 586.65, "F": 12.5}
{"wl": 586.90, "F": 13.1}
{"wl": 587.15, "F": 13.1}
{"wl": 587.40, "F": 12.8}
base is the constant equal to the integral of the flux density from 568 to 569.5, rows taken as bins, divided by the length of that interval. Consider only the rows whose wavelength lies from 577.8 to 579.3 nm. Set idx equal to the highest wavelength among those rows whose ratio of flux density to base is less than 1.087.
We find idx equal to 579.15 nm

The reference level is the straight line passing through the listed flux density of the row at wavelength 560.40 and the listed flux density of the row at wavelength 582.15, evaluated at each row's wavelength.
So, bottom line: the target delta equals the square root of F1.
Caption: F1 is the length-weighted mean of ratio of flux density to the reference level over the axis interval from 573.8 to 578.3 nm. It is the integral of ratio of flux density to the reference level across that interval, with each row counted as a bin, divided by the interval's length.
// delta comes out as 1.02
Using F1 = 1.04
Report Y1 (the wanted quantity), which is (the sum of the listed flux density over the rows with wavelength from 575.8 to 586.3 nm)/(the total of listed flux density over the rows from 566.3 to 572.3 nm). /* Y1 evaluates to 1.9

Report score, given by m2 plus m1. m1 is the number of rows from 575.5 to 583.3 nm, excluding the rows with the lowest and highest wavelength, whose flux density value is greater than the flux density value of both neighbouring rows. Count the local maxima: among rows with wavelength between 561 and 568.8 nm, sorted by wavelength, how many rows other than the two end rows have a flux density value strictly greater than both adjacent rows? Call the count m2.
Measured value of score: 17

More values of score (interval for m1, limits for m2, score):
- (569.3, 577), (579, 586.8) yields 16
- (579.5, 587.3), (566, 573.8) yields 14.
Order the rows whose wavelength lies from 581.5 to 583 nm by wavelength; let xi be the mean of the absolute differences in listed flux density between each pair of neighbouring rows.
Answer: 0.26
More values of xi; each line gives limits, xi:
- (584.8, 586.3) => 0.44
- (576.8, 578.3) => 0.20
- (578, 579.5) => 0.36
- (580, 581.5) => 0.50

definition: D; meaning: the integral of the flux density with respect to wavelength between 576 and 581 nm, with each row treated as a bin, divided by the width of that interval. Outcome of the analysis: 10.1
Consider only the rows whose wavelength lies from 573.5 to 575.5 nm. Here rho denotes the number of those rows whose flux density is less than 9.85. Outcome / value 0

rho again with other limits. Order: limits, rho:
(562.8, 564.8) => 7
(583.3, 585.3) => 3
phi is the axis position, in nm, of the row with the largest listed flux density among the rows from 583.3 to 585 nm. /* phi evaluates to 584.90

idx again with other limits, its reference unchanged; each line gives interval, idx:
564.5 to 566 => 565.90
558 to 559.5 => 559.40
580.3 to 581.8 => 581.65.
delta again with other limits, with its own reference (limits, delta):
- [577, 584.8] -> 0.99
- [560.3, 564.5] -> 0.96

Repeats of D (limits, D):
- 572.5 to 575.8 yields 10.4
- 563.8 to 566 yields 9.3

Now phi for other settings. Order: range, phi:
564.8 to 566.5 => 565.90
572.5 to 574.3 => 573.65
